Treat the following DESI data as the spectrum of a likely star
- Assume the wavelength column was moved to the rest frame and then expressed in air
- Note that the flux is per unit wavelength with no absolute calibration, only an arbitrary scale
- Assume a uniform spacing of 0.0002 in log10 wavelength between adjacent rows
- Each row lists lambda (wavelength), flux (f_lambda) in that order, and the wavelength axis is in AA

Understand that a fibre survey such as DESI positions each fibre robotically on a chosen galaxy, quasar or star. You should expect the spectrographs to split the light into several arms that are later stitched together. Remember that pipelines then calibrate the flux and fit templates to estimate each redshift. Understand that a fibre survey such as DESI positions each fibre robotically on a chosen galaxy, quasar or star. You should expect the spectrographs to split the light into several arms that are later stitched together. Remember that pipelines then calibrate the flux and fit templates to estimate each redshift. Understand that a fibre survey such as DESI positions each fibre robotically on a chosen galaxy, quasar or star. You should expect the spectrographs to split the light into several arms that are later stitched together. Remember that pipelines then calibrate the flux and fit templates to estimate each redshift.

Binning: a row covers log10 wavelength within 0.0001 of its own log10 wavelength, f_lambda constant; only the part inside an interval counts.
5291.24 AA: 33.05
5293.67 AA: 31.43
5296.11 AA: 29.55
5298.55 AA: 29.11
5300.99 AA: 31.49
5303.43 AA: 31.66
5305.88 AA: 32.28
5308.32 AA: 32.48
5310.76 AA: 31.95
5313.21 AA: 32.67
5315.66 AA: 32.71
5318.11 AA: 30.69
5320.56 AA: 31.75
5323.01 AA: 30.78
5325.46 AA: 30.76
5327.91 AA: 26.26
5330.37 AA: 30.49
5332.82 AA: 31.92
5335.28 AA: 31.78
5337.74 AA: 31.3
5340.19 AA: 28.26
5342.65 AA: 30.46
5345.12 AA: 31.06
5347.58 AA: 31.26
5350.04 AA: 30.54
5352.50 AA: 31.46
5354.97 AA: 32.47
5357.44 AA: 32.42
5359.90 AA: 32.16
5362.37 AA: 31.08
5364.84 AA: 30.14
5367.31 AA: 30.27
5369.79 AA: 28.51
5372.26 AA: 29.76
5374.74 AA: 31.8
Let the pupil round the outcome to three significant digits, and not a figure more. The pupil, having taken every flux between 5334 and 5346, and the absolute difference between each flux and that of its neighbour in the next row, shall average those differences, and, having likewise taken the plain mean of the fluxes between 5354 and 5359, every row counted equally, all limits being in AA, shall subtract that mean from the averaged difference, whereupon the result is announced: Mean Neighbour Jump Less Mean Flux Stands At -30.9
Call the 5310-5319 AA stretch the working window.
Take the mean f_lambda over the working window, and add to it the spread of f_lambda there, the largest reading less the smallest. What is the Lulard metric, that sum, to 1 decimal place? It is 34.0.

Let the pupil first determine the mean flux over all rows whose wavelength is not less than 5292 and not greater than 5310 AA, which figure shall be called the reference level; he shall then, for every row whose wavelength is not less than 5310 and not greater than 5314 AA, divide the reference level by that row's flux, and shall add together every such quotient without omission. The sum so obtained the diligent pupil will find 1.9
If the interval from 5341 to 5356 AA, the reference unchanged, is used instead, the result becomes 6.0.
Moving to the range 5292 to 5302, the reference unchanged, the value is 4.1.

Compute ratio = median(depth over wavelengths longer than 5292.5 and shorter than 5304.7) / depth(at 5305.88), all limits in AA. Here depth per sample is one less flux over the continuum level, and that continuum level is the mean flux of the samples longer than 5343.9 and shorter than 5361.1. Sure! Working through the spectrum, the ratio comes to -0.3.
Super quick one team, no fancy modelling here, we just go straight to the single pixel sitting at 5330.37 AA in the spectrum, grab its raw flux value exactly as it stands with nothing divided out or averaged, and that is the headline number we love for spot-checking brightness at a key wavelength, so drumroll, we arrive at 30.49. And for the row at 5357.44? 32.42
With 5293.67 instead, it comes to 31.43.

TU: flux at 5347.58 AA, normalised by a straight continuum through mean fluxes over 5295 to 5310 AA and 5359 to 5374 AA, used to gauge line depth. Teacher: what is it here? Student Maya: 1.02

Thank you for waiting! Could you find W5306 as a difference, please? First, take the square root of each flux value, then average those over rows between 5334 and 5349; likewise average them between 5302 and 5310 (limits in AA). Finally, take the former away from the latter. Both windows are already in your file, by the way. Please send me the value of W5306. 0.13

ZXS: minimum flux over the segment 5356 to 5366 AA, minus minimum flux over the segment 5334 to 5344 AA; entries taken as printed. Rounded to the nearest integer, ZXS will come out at 2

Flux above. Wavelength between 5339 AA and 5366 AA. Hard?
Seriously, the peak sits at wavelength 5354.97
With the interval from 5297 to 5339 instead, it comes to 5315.66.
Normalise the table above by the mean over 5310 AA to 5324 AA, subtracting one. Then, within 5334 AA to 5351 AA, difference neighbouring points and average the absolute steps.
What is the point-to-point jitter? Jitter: 0.038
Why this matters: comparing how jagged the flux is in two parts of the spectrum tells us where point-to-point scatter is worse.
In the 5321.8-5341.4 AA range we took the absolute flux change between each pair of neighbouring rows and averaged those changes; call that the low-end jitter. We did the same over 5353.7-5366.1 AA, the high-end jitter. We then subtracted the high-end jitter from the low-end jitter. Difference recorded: 1.4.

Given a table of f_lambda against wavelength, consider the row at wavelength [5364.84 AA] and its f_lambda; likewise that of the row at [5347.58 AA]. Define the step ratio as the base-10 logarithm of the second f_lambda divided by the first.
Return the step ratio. 0.016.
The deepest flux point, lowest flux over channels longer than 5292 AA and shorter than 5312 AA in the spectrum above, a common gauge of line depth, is 29.11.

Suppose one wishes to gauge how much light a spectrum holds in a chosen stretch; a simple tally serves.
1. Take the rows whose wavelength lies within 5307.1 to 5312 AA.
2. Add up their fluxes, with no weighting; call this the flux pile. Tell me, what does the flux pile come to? 64.4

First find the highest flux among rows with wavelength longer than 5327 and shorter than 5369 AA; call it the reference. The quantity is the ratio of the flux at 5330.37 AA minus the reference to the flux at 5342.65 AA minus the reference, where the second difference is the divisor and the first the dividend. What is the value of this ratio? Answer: 1.0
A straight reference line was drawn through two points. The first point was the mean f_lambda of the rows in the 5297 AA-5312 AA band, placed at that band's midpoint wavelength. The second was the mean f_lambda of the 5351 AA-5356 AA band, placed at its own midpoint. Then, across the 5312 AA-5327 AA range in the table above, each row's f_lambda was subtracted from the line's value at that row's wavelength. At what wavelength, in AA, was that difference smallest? 5315.66 AA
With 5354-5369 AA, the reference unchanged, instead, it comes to 5354.97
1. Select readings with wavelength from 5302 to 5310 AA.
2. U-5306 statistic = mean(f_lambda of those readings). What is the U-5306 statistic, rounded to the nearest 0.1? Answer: 32.1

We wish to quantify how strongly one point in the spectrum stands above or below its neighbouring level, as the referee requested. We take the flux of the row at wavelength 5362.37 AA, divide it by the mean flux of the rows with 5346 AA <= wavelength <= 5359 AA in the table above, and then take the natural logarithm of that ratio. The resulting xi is -0.02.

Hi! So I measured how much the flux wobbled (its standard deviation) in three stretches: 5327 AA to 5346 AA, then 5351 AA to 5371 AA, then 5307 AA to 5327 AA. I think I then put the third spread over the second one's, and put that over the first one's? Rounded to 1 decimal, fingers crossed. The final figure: 0.3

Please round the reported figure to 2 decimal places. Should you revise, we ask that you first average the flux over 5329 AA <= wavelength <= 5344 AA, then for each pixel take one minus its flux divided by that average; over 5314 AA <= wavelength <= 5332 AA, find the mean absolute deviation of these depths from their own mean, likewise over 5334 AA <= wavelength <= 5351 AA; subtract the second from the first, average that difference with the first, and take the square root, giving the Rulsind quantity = 0.16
